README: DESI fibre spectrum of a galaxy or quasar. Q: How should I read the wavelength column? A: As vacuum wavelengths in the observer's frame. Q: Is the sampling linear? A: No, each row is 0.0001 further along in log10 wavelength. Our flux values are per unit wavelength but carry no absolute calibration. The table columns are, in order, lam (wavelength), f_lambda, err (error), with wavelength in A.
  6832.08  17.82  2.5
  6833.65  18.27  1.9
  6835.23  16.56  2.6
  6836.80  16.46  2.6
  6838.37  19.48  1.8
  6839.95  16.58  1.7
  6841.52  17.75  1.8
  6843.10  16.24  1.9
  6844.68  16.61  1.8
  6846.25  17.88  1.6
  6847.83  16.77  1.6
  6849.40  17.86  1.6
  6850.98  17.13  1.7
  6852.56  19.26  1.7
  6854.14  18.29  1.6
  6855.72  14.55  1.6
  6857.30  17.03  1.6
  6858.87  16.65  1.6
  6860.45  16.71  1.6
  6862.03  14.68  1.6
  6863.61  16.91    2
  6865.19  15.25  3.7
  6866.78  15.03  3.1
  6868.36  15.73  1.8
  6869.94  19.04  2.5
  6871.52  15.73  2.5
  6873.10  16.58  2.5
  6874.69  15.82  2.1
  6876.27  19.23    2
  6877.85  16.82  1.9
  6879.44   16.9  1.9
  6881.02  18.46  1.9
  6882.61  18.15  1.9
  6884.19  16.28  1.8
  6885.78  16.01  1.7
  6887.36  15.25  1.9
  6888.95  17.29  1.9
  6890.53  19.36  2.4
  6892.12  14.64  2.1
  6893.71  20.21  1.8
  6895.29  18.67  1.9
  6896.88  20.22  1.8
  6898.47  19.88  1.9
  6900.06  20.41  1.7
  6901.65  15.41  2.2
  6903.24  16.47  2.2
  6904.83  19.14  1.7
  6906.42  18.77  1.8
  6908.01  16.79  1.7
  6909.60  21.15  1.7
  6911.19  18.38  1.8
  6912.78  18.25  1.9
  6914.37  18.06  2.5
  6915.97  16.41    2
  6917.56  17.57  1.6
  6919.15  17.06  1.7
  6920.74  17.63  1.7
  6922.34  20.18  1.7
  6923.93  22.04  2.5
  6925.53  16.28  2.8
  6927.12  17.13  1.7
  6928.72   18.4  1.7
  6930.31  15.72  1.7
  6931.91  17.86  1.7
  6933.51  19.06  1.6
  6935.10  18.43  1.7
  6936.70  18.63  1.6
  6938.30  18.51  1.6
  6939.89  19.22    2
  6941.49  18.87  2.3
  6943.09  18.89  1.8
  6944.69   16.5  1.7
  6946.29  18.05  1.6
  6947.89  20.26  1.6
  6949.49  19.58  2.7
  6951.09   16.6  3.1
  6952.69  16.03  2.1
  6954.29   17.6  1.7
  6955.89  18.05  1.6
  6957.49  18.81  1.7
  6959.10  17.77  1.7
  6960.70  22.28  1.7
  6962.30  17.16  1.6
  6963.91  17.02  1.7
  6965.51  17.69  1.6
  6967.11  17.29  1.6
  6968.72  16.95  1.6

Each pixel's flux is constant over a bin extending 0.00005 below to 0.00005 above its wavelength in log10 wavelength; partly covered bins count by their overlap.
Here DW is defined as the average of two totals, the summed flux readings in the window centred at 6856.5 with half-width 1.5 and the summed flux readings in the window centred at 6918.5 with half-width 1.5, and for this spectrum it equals 33.1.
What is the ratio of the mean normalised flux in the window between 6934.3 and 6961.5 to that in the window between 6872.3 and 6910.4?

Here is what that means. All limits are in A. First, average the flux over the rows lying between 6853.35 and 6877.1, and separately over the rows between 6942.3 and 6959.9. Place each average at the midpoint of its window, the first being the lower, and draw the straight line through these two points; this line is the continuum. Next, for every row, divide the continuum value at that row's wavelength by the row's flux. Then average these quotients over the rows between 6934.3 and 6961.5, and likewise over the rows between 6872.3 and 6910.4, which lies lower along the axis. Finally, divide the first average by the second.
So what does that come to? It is 1.02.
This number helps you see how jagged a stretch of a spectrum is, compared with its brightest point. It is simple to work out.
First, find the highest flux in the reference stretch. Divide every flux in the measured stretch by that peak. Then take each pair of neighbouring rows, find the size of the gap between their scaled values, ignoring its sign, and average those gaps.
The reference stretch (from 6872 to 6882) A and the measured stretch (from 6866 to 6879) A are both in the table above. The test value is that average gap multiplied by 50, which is 5.48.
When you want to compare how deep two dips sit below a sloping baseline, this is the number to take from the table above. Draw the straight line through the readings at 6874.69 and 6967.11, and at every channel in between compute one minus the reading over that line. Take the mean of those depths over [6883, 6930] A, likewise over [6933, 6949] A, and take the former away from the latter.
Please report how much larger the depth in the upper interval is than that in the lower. 0.00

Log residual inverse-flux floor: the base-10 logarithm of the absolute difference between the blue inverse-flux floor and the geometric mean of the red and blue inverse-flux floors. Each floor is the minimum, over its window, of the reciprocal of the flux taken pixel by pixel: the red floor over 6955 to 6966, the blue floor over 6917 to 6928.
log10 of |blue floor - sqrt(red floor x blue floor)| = -3.6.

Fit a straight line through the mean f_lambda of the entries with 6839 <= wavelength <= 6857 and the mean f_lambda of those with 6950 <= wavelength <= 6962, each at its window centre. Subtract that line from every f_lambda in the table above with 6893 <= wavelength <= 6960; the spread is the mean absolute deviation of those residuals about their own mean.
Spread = 1.22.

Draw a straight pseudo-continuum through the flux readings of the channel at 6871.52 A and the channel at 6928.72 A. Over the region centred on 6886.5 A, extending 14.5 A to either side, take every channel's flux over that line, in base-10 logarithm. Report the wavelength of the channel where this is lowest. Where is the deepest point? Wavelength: 6892.12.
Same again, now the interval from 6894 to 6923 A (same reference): 6901.65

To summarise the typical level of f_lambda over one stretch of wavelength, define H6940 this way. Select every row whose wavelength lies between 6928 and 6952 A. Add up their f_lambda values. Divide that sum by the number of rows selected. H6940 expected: 18.3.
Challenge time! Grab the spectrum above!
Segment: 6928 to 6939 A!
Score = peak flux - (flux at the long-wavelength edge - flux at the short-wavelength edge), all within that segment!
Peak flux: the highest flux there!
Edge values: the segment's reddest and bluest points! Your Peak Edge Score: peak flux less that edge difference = 19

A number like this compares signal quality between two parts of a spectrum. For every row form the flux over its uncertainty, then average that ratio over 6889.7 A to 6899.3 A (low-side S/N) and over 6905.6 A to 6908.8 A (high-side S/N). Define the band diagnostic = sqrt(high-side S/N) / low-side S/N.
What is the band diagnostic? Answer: 0.331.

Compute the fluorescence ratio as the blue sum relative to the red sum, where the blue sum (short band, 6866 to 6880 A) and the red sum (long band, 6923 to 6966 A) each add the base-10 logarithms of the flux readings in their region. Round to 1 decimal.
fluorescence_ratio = 0.3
